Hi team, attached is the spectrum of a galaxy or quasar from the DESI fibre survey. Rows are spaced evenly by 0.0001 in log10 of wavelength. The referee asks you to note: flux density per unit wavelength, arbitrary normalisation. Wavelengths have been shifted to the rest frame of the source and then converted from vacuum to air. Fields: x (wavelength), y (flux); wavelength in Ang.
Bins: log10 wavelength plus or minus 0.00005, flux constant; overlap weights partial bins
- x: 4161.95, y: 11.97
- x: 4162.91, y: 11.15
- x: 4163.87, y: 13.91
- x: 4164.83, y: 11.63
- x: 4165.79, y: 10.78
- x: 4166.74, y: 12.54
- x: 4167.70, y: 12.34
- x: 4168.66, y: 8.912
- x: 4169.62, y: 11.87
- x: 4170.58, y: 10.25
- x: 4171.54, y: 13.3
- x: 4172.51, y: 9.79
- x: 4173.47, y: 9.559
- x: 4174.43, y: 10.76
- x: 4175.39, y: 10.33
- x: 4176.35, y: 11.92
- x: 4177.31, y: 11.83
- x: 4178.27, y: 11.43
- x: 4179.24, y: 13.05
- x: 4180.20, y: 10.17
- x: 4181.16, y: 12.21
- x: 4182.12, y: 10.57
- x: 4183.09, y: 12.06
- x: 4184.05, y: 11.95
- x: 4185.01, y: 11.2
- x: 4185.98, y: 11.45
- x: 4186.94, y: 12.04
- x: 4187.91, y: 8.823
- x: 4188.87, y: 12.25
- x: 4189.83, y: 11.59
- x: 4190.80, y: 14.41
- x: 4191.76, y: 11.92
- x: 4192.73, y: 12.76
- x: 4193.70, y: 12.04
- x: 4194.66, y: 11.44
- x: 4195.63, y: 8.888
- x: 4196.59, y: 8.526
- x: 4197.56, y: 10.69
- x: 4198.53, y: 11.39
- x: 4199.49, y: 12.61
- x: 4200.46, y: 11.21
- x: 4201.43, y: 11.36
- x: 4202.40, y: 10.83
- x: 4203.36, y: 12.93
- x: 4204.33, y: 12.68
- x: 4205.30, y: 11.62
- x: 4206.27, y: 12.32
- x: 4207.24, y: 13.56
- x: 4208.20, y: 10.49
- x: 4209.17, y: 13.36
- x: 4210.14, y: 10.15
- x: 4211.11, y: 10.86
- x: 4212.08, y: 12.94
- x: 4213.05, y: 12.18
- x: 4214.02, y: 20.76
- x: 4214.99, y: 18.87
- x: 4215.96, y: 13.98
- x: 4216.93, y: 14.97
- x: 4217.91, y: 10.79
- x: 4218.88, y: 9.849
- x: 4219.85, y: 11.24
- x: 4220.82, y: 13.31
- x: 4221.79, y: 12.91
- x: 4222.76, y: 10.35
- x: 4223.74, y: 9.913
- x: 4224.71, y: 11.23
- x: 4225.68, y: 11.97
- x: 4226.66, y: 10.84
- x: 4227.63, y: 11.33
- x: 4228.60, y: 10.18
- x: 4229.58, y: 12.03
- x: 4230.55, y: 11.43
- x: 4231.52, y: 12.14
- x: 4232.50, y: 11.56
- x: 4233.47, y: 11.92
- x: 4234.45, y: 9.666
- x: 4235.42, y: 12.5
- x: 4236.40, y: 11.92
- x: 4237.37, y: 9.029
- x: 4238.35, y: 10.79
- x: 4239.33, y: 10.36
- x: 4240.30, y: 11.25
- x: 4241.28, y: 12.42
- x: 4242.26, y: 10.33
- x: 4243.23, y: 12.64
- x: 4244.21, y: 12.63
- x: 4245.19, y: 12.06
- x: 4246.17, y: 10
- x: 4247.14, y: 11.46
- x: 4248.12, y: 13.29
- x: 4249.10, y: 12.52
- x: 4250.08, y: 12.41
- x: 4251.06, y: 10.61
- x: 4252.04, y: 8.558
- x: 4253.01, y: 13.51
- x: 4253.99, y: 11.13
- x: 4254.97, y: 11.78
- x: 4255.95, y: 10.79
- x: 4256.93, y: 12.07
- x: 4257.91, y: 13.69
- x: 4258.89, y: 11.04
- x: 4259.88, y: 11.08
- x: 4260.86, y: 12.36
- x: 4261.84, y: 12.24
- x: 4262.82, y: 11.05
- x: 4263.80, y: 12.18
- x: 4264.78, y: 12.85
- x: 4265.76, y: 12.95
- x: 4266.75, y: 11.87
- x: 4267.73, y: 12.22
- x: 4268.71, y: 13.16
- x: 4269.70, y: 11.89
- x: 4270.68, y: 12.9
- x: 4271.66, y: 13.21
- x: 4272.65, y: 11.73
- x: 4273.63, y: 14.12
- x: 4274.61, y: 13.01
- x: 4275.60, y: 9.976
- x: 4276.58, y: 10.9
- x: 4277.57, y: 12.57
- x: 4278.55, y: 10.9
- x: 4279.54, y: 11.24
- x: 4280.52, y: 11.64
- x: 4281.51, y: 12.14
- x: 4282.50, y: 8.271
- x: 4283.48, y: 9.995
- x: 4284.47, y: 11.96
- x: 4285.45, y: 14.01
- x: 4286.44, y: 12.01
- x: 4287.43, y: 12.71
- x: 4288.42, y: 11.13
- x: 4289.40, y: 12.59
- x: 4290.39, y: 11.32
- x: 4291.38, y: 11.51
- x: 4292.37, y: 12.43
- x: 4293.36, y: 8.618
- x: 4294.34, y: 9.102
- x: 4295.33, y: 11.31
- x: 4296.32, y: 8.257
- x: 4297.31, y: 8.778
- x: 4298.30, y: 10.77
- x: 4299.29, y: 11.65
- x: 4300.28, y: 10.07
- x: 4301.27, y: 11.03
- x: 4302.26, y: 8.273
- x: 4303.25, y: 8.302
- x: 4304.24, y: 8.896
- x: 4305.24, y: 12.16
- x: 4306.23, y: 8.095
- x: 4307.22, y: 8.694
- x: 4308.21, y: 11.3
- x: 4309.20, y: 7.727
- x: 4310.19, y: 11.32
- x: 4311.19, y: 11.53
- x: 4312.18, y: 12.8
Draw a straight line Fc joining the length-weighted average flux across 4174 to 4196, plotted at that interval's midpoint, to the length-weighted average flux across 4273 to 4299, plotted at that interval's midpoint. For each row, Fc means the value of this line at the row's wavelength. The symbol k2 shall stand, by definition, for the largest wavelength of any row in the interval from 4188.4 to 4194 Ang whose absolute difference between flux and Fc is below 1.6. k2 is 4193.70 Ang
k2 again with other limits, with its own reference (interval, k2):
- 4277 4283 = 4281.51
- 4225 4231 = 4230.55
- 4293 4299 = 4298.30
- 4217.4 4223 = 4222.76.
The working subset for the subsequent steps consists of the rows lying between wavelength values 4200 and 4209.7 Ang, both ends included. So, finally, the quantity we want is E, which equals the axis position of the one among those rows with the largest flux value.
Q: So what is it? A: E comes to 4207.24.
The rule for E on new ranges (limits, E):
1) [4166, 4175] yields 4171.54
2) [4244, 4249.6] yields 4248.12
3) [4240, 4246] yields 4243.23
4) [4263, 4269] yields 4268.71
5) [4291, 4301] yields 4292.37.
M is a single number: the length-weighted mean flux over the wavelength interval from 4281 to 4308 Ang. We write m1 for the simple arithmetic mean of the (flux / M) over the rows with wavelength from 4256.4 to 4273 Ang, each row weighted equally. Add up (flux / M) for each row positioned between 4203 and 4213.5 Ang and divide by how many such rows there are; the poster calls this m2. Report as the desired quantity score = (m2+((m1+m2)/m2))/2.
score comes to 1.58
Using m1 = 1.16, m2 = 1.15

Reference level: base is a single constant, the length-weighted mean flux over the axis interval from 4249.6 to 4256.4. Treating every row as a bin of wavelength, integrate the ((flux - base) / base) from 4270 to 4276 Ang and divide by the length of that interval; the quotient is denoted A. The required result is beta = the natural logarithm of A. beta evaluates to -2.2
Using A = 0.110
